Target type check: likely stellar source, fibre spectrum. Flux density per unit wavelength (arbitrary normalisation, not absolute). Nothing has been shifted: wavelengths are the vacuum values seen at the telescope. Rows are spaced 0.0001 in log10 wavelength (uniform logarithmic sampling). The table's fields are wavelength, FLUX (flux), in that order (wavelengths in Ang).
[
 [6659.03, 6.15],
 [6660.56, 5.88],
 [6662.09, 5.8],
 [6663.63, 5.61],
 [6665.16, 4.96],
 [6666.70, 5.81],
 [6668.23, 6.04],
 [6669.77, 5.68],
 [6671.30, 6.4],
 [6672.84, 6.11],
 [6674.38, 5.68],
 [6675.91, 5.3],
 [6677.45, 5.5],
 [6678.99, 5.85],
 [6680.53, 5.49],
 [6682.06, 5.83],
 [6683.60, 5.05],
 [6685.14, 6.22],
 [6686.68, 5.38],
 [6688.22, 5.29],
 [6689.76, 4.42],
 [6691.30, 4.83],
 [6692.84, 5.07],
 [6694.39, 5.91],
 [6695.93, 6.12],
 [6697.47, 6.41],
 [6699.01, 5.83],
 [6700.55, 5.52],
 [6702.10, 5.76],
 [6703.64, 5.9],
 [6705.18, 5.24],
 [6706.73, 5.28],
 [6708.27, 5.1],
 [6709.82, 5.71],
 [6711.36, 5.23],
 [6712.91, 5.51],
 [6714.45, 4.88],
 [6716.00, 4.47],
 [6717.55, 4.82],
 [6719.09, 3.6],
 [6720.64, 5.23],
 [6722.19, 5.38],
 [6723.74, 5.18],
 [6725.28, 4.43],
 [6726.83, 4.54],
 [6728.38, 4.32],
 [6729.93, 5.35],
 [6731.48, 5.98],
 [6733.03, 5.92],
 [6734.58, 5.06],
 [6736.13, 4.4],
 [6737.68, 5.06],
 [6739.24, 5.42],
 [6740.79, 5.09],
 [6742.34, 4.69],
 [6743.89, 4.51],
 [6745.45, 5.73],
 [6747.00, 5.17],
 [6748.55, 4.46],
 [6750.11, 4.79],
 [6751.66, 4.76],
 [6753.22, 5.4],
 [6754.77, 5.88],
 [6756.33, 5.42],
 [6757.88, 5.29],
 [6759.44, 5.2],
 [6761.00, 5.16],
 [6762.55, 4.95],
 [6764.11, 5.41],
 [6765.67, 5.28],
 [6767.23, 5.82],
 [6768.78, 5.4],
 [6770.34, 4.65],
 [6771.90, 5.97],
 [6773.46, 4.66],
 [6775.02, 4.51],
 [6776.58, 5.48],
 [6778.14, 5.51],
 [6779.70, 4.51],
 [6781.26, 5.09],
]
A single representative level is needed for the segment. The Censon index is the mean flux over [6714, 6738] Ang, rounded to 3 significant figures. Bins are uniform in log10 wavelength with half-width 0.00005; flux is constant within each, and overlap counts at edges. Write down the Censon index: 4.91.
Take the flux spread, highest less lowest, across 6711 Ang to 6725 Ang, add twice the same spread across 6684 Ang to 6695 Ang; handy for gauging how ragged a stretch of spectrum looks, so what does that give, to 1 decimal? 5.5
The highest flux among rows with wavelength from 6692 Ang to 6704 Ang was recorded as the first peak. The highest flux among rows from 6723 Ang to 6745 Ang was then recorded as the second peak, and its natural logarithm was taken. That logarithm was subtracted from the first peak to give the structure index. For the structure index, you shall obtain 4.62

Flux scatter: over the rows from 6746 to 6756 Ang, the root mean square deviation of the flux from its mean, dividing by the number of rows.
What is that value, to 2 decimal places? 0.47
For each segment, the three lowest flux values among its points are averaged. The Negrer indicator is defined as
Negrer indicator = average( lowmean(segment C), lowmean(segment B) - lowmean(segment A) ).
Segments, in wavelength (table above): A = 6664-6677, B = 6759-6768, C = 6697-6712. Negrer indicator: 2.5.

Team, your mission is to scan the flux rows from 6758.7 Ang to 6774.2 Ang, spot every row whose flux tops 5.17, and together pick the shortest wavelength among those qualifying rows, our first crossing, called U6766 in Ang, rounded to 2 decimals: 6759.44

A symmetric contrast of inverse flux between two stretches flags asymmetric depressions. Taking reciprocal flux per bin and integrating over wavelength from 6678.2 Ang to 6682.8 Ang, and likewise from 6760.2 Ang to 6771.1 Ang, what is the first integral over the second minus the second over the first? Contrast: -2.2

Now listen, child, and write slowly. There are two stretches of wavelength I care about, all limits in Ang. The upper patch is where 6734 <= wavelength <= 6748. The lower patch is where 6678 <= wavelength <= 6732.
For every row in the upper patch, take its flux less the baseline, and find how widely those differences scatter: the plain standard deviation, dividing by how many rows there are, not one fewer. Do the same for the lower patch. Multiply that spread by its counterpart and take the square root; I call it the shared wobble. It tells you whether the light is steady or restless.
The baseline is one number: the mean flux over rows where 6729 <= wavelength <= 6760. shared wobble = 0.49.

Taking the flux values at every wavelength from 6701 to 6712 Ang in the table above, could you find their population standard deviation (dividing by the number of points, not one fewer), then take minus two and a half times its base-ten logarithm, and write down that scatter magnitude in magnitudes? 1.3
